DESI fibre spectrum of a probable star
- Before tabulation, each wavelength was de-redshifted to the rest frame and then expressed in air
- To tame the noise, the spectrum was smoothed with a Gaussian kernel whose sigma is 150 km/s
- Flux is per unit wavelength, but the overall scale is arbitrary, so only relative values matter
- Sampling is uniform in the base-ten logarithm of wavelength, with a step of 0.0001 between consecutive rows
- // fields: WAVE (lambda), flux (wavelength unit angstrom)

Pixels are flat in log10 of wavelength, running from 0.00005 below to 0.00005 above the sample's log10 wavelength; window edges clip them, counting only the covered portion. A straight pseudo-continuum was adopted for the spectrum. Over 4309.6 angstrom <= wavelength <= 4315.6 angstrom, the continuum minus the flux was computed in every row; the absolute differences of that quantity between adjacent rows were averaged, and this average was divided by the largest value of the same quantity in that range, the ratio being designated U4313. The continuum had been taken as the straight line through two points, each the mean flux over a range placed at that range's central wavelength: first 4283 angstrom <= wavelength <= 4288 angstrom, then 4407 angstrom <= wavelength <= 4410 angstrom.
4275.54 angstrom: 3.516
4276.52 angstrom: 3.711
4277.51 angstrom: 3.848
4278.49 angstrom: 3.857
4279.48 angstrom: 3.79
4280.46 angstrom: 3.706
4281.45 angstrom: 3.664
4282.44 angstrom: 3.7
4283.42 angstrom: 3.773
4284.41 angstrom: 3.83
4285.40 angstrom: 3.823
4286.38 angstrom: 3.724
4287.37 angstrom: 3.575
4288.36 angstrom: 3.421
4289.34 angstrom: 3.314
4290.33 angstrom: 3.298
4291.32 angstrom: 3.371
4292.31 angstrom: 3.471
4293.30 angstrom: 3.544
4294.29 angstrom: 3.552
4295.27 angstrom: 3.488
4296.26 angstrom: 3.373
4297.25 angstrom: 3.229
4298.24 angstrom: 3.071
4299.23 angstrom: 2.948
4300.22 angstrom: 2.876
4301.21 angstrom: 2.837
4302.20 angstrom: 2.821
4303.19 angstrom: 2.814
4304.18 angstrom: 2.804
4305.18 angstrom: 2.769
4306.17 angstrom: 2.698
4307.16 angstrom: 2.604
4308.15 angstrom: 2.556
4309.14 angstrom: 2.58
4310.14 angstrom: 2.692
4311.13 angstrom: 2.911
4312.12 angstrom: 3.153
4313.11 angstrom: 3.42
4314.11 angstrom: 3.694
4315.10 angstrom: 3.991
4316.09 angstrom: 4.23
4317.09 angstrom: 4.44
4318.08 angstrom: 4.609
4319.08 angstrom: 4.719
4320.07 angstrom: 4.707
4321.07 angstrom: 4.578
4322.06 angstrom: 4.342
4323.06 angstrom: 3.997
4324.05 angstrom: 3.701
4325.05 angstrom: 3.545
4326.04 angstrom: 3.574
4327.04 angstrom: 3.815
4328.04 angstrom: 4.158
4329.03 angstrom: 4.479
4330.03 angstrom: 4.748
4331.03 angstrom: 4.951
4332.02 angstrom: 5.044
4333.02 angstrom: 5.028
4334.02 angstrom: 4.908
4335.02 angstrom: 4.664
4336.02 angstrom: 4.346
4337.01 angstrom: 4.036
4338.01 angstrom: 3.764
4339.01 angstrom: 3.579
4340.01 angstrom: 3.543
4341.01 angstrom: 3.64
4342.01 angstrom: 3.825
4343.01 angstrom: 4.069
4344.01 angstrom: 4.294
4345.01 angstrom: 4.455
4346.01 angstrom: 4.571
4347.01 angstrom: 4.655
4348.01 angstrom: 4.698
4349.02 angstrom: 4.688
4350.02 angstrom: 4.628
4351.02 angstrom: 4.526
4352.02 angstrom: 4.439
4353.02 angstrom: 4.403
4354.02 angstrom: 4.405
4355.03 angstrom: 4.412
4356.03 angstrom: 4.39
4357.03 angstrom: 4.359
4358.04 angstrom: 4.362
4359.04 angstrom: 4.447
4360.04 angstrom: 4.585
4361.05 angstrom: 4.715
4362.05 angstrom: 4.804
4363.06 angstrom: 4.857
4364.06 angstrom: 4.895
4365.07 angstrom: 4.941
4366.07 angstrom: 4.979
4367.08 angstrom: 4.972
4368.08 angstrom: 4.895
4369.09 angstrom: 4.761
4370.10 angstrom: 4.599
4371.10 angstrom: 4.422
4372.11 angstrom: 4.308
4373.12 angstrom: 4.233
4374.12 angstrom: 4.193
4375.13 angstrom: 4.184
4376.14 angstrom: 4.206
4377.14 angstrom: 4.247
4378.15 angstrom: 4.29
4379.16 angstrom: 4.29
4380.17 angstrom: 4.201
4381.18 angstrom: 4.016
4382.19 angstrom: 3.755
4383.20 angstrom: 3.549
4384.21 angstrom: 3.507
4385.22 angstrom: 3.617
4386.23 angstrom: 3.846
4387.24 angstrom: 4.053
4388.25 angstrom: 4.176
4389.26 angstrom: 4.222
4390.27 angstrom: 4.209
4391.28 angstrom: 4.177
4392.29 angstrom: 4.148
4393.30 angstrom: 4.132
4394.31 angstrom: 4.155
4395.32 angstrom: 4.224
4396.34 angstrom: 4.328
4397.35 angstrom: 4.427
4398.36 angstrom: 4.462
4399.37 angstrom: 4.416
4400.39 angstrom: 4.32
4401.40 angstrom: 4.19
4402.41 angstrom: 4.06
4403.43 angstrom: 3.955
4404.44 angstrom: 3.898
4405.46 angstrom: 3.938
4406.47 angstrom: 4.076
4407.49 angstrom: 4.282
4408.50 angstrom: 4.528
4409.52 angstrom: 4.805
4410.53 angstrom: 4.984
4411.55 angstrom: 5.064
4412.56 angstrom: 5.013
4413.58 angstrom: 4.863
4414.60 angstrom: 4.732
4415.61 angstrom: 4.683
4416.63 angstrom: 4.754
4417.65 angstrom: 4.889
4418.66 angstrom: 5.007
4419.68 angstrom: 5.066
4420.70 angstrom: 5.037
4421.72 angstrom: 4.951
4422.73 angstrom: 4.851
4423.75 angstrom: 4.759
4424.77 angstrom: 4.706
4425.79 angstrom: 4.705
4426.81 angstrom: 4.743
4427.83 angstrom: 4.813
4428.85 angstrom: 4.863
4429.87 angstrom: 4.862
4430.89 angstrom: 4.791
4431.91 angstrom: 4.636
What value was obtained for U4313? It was 0.2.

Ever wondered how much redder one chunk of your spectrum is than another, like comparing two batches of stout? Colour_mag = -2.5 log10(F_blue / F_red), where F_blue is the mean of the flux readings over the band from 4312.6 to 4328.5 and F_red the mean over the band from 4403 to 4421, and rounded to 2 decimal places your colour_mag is 0.14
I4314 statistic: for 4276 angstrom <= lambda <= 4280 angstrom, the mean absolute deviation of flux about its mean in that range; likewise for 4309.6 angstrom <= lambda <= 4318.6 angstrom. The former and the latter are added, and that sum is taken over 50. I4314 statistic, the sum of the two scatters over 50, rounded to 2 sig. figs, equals 0.012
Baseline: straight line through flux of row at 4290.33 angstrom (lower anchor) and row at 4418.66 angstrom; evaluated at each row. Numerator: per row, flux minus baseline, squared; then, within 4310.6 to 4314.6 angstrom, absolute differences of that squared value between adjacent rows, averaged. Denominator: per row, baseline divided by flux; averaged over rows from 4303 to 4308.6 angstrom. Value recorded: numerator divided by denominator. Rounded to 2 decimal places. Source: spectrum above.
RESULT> 0.11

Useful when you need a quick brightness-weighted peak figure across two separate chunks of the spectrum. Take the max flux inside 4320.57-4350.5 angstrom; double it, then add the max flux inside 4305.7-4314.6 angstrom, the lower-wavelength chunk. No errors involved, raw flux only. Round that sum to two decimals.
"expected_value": 13.78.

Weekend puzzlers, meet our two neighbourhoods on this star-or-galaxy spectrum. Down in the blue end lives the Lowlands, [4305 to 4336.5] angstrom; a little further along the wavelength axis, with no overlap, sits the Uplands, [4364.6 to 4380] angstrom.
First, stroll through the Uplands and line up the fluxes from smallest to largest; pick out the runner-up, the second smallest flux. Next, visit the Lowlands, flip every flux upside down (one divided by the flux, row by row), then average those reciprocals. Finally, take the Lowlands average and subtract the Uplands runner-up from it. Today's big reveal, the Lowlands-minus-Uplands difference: -3.9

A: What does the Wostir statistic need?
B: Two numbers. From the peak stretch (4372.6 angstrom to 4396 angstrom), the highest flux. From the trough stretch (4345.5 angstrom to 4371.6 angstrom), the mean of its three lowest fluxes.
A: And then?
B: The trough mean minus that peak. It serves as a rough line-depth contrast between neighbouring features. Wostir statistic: 0.1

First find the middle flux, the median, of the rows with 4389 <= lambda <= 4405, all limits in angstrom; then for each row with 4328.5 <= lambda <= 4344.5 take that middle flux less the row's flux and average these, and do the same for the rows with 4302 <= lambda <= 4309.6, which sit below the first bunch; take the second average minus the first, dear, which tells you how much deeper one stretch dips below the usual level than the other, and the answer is 1.6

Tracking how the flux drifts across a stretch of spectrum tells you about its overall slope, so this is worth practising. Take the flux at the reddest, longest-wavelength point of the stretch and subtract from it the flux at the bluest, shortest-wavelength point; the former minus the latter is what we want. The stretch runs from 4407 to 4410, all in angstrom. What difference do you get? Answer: 0.52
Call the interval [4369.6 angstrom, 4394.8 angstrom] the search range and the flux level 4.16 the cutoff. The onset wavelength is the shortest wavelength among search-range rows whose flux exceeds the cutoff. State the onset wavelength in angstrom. 4370.10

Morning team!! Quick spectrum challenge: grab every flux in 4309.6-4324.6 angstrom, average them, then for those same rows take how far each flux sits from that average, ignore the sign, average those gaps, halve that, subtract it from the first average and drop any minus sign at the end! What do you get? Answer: 3.7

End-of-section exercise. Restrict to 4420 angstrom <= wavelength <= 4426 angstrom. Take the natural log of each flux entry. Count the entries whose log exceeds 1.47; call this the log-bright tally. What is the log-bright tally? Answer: 6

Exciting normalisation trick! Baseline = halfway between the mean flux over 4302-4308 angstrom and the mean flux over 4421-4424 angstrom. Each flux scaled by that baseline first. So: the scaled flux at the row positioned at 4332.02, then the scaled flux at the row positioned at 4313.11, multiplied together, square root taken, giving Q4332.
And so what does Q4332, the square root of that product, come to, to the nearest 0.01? 1.09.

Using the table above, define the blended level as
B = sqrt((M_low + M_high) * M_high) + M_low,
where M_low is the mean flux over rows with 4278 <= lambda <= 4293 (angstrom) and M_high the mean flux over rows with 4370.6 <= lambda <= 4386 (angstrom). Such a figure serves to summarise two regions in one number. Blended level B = 9.2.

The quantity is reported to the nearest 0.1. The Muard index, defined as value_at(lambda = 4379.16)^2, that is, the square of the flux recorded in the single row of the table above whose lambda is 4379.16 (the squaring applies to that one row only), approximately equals 18.4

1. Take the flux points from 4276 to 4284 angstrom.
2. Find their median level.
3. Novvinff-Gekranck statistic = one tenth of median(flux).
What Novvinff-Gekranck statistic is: 0.374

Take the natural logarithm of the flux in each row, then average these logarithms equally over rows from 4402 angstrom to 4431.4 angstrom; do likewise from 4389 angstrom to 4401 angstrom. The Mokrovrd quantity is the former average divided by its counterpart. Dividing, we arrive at 1.06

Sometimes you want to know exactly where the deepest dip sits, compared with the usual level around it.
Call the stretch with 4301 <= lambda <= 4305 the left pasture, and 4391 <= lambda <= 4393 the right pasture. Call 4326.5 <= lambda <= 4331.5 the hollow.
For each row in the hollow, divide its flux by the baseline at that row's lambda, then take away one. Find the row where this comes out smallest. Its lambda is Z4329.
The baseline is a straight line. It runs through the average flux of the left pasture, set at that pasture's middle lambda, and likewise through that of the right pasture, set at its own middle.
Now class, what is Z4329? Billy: 4327.04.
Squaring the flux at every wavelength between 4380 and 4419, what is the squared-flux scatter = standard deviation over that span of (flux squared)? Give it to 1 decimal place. 3.6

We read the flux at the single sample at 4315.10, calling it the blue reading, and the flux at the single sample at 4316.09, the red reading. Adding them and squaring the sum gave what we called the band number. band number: 68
